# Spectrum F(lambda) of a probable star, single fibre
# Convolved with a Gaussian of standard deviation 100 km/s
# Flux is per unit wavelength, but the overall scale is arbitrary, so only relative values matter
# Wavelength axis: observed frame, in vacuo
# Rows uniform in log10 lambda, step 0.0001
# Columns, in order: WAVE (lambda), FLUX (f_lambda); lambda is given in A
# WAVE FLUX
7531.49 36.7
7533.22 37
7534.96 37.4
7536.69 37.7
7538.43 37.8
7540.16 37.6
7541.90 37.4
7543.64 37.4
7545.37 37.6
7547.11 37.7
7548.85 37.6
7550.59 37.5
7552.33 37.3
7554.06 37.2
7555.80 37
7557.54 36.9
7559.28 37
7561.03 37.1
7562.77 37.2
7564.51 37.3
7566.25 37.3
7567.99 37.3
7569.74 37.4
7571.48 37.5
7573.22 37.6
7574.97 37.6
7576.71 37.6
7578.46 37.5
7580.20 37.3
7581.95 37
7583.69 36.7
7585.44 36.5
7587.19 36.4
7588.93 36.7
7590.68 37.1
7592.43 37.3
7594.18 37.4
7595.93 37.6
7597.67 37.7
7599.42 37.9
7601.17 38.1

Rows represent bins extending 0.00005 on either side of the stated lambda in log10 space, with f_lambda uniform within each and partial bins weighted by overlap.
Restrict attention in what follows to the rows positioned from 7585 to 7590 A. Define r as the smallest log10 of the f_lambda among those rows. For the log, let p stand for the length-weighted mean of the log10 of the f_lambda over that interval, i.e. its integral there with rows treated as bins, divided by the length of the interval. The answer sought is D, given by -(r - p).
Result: 0.0024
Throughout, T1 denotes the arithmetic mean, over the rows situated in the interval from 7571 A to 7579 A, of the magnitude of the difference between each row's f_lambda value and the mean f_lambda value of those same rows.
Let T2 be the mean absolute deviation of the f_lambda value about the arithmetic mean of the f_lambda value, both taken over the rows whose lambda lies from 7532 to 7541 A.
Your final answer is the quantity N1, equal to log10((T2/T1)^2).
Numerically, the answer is 1.4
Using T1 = 0.05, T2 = 0.24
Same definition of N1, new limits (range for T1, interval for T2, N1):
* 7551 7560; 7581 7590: 0.2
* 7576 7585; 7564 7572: -1.2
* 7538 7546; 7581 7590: 0.2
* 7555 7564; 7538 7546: 0.3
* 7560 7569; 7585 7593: 1.3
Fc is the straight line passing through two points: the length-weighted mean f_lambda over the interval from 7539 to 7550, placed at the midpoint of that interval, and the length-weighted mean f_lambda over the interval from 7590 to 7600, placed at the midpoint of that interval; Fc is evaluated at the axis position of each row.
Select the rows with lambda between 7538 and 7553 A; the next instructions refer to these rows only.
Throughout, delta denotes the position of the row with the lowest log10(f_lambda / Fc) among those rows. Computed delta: 7552.33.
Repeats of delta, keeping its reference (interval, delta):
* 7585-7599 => 7587.19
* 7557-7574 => 7557.54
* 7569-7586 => 7585.44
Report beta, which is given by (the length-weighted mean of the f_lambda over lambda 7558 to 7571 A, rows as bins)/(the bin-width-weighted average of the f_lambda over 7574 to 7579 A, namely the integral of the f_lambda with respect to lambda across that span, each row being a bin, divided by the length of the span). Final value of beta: 0.992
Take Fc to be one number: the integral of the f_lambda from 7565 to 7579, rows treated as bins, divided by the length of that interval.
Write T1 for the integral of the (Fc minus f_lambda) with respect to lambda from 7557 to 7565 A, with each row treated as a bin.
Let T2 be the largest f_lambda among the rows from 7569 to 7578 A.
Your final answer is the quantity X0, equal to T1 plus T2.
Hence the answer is 40.5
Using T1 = 2.9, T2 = 37.6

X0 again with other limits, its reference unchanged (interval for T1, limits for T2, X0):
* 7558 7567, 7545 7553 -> 40.4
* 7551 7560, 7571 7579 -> 40.8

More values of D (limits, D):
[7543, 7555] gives 0.0043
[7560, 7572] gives 0.0014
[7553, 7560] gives 0.0036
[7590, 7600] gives 0.0053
